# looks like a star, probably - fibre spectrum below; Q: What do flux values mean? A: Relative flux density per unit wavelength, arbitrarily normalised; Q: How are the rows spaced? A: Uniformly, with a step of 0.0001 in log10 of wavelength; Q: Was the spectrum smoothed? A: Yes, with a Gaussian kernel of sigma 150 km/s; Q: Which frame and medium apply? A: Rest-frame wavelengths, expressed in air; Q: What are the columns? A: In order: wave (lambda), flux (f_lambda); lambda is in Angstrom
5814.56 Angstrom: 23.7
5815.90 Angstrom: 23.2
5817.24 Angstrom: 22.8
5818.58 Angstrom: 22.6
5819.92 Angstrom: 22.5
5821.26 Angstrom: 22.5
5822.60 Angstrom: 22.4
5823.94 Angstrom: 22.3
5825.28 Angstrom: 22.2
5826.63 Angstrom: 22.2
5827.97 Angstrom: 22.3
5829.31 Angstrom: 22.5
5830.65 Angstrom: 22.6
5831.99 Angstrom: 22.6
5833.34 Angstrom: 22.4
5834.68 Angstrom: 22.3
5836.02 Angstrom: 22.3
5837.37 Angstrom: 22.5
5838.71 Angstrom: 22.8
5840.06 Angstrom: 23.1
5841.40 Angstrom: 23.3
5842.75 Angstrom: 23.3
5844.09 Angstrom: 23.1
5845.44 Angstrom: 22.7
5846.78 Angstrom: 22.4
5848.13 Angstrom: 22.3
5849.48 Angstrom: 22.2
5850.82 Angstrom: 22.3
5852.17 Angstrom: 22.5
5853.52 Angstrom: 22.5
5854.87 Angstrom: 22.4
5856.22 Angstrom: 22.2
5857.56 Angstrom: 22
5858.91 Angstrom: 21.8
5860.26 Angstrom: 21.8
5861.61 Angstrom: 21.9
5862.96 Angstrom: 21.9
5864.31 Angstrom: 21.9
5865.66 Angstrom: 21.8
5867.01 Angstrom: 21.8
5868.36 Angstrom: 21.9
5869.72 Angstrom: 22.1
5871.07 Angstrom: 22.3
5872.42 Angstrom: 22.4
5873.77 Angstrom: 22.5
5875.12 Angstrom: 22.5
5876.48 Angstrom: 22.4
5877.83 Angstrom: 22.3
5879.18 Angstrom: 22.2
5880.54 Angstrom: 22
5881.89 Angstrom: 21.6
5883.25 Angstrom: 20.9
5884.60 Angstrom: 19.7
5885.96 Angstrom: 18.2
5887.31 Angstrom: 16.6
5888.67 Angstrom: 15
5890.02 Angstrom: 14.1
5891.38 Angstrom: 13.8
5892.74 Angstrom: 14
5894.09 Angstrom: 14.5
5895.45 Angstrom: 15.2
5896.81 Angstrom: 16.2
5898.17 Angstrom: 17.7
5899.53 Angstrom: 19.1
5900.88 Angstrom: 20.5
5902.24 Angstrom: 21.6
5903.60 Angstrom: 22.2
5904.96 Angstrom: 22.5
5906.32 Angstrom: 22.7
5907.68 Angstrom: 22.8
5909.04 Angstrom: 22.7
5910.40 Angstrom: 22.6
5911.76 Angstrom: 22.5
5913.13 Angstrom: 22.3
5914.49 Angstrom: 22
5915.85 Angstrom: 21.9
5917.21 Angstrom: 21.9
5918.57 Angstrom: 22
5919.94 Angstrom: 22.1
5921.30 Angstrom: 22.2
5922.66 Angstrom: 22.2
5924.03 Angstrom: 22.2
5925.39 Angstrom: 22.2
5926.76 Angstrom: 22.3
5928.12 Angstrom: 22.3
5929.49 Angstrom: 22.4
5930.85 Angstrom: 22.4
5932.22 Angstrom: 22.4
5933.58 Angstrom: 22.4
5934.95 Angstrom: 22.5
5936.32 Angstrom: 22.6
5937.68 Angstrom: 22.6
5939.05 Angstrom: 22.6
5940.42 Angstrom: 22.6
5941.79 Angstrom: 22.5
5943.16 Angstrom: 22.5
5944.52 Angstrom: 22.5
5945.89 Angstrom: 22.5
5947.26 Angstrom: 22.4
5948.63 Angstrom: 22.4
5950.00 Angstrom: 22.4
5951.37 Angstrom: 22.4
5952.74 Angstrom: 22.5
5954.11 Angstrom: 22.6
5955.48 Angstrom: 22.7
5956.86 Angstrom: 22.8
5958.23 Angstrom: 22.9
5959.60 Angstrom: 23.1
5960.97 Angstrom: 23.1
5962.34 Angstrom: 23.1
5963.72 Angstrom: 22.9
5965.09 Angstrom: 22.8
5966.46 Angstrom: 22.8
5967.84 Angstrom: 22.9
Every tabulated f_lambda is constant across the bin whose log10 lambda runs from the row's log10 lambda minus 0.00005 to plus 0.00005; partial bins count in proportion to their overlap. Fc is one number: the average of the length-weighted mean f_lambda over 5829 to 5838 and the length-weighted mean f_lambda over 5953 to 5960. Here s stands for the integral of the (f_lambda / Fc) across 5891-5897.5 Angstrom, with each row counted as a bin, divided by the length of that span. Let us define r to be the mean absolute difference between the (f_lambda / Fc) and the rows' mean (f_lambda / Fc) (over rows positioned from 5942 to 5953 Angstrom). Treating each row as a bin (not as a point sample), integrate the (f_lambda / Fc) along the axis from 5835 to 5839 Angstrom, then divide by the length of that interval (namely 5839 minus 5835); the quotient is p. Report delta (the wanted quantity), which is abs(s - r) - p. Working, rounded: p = 0.99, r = 0.002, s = 0.653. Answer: -0.34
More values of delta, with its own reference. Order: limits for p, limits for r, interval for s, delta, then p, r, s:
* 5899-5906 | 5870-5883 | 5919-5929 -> 0.03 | 0.94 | 0.009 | 0.981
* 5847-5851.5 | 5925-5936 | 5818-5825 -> 0.00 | 0.98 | 0.003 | 0.993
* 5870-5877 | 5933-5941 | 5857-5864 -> -0.03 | 0.99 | 0.003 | 0.967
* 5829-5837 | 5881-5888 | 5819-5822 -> -0.07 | 0.99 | 0.071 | 0.995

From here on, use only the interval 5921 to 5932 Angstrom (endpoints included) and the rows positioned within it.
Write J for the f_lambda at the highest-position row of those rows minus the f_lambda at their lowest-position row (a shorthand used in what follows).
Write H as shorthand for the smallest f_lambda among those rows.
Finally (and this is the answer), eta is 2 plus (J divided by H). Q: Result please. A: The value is 2.01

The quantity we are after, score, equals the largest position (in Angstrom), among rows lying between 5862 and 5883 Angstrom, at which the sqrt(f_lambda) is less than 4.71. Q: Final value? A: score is 5881.89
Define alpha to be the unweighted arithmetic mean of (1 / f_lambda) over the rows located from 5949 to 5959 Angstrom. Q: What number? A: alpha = 0.0442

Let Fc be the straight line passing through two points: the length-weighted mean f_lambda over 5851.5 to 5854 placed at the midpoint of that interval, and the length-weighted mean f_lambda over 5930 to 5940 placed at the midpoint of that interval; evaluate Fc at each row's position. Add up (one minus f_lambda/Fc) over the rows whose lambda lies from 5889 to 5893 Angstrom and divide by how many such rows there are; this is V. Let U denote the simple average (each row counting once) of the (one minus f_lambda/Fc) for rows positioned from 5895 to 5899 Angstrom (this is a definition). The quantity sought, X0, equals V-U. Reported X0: 0.107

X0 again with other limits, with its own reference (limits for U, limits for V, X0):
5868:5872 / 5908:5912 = -0.022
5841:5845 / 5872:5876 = 0.035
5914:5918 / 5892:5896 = 0.327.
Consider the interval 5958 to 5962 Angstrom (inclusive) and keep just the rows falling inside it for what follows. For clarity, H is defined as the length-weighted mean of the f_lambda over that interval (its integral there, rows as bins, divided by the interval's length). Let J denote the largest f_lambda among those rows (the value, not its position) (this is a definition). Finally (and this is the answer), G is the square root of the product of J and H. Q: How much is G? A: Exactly 23.1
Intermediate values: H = 23.1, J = 23.1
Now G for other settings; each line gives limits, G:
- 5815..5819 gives 23.1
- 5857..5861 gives 21.9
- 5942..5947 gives 22.5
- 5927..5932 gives 22.4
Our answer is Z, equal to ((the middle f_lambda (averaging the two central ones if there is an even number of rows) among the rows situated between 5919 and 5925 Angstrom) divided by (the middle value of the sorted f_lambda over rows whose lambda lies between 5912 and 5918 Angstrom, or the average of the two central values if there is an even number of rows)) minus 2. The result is -0.99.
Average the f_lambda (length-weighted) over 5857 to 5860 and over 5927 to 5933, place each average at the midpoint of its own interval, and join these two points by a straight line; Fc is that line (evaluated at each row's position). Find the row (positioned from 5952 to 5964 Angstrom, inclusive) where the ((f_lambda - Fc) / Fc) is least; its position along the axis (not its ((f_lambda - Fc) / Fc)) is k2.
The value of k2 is 5952.74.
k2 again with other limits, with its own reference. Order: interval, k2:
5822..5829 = 5826.63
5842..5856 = 5849.48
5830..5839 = 5836.02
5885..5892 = 5891.38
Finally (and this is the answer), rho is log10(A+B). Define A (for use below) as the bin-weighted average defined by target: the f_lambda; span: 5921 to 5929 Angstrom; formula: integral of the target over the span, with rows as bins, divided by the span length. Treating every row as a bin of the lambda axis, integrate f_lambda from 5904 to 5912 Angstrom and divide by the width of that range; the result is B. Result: 1.652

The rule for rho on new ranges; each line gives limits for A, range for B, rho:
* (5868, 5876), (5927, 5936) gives 1.650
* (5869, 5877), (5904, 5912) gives 1.653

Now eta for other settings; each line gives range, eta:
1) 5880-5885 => 1.88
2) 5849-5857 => 2.00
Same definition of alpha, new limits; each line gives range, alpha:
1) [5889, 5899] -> 0.0668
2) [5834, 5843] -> 0.0439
